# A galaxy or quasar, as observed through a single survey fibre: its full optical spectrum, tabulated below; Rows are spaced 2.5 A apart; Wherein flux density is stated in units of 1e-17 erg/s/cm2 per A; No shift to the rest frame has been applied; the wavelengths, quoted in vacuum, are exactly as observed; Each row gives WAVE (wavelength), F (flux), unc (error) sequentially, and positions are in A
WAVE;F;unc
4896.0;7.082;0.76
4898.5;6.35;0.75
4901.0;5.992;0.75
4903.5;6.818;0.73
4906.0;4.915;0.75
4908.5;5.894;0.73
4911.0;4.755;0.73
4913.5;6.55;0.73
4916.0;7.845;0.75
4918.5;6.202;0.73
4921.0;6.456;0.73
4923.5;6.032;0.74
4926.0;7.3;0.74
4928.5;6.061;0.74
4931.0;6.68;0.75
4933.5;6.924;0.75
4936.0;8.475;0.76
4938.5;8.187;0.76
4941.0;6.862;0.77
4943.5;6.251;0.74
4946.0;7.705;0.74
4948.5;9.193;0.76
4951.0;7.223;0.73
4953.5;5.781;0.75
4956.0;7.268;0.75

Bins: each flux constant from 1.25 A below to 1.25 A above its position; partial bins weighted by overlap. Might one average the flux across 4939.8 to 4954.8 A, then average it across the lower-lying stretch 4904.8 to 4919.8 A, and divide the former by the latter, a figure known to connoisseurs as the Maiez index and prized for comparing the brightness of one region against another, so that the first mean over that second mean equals 1.19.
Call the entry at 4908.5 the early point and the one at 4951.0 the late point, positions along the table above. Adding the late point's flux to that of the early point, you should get 13.1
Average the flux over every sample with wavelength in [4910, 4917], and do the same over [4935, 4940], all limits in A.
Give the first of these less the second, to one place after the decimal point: -1.9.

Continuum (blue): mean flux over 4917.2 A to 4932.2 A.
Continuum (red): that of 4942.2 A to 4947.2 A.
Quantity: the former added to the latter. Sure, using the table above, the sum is 13.4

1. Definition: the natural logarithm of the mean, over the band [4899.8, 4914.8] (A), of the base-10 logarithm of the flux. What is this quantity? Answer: -0.27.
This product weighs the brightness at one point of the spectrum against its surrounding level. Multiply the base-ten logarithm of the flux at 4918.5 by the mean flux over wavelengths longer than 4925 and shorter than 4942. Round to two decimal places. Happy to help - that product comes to 5.72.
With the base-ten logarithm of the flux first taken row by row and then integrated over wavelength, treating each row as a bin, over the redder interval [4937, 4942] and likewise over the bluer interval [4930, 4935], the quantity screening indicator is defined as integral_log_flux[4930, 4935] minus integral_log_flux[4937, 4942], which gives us -0.21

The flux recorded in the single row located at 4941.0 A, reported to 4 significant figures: 6.862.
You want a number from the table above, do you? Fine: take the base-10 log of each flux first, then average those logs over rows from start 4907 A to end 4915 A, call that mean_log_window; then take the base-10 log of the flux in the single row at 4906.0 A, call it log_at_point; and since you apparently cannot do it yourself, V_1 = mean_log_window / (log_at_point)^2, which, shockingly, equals 1.58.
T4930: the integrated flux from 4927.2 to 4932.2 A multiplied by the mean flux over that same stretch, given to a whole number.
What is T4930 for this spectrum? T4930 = 203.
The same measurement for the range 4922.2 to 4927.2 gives 222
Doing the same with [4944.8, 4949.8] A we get 357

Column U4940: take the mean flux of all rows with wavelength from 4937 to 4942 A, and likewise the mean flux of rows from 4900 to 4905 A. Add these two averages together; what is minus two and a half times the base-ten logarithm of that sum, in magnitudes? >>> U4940 -2.86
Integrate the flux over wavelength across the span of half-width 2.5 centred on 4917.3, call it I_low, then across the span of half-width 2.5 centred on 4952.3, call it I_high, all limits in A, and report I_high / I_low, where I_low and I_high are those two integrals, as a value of 0.93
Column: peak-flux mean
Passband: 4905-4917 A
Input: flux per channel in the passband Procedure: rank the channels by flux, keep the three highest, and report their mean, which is 6.8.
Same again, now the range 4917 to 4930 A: 6.7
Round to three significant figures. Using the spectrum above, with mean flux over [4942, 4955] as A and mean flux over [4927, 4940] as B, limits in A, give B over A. 1.00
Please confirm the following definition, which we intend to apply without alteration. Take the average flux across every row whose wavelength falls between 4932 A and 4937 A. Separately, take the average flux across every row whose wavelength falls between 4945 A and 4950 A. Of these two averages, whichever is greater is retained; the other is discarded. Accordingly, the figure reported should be 8.4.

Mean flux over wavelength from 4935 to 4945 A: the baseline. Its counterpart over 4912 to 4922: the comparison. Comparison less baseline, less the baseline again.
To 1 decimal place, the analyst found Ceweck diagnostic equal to -8.1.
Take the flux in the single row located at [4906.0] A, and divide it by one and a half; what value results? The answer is 3.3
